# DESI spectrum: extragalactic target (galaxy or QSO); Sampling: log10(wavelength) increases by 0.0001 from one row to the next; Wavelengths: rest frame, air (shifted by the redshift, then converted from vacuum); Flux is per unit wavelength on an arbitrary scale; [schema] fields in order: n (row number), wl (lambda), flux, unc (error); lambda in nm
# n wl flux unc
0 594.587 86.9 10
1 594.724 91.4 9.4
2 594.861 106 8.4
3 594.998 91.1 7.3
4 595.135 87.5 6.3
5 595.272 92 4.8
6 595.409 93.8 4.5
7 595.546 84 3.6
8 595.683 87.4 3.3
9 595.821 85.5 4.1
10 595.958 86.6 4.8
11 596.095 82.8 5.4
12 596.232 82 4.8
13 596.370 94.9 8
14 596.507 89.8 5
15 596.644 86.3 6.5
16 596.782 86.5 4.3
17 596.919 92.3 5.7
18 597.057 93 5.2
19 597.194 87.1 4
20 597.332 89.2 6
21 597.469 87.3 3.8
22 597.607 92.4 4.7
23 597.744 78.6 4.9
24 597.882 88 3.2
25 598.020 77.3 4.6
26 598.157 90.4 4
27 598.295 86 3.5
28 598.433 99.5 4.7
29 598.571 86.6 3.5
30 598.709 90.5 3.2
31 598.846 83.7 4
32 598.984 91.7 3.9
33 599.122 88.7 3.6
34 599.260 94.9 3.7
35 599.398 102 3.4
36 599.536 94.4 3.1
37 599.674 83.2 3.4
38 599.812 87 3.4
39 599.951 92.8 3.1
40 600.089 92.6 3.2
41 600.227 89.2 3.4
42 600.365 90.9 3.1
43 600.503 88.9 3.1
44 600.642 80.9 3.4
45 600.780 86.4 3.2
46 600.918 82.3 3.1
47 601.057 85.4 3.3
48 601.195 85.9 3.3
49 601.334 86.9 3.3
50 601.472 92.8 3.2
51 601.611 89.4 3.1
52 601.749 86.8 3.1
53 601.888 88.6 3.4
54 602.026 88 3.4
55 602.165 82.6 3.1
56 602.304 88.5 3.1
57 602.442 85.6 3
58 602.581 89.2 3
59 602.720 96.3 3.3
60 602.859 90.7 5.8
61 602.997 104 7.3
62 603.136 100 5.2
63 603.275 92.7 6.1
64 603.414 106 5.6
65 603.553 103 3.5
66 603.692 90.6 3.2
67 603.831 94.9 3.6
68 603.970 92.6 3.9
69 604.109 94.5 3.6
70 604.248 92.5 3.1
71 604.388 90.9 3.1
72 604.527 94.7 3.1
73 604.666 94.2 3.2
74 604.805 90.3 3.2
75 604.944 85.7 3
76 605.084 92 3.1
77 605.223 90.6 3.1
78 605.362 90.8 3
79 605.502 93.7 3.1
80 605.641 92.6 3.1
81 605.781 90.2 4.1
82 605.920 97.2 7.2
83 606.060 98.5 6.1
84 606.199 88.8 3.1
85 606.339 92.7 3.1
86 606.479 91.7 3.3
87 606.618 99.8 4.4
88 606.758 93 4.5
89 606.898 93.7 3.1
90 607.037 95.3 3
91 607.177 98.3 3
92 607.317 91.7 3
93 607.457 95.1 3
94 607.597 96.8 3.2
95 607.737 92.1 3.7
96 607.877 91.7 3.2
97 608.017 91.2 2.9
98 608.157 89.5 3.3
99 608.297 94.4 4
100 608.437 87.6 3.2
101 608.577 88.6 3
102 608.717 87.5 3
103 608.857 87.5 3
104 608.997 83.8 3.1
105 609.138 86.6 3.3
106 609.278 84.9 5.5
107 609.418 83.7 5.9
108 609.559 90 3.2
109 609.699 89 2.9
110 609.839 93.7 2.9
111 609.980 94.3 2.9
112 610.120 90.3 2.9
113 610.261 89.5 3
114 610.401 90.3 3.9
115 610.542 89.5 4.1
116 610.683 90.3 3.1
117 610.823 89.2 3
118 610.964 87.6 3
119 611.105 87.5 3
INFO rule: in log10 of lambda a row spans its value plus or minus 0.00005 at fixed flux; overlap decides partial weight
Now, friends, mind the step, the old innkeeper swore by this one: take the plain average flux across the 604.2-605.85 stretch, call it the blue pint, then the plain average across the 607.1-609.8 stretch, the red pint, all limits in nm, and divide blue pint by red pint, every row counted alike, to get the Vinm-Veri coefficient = 1.02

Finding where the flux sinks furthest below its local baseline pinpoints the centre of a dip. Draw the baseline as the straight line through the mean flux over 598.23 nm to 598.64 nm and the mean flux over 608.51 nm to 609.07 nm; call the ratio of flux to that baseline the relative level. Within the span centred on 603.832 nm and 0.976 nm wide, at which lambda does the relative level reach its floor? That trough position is 603.692 nm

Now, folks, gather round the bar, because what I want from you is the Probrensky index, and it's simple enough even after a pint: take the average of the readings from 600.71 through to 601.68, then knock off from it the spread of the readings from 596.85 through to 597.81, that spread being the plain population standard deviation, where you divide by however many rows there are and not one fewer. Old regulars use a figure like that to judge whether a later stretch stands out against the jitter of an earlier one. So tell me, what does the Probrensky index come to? 82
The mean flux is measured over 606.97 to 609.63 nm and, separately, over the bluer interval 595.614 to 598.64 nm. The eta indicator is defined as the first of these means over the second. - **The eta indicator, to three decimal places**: 1.030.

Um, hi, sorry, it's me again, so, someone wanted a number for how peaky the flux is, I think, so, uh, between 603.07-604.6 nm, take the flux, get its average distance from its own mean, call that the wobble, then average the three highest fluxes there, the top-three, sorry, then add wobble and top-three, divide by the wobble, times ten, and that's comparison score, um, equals 268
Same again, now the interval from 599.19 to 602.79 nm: 283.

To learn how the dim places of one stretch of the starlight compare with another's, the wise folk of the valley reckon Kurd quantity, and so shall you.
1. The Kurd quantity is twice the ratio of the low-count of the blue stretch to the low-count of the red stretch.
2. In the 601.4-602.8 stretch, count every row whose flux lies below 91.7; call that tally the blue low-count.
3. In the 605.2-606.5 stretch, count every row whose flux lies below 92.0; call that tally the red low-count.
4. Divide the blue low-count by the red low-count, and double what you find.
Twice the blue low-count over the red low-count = 3.2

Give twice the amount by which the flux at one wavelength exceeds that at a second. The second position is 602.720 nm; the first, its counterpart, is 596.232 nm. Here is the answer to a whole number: -29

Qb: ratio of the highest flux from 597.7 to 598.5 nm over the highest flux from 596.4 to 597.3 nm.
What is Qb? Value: 1.07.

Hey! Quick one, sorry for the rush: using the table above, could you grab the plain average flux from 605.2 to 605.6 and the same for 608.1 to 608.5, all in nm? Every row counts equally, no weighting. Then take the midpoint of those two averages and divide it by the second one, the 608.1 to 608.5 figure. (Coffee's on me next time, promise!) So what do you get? 1.01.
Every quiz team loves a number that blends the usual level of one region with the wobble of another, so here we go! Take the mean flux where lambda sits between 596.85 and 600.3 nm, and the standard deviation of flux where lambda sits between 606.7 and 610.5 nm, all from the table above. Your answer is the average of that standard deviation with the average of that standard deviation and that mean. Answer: 25.2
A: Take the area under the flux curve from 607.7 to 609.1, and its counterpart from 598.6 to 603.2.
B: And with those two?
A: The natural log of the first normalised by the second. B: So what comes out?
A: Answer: -1.2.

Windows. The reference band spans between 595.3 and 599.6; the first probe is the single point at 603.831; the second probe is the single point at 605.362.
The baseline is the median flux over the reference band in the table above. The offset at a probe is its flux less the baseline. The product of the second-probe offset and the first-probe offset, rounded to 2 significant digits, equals 19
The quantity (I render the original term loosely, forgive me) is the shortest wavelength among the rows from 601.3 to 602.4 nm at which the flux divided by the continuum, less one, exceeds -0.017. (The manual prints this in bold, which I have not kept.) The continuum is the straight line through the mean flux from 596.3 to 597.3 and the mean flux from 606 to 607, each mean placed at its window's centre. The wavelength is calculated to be 601.472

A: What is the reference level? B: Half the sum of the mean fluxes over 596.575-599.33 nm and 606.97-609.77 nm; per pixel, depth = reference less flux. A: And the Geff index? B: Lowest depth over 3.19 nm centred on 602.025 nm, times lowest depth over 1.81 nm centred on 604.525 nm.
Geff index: 92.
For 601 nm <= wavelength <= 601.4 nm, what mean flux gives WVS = 86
